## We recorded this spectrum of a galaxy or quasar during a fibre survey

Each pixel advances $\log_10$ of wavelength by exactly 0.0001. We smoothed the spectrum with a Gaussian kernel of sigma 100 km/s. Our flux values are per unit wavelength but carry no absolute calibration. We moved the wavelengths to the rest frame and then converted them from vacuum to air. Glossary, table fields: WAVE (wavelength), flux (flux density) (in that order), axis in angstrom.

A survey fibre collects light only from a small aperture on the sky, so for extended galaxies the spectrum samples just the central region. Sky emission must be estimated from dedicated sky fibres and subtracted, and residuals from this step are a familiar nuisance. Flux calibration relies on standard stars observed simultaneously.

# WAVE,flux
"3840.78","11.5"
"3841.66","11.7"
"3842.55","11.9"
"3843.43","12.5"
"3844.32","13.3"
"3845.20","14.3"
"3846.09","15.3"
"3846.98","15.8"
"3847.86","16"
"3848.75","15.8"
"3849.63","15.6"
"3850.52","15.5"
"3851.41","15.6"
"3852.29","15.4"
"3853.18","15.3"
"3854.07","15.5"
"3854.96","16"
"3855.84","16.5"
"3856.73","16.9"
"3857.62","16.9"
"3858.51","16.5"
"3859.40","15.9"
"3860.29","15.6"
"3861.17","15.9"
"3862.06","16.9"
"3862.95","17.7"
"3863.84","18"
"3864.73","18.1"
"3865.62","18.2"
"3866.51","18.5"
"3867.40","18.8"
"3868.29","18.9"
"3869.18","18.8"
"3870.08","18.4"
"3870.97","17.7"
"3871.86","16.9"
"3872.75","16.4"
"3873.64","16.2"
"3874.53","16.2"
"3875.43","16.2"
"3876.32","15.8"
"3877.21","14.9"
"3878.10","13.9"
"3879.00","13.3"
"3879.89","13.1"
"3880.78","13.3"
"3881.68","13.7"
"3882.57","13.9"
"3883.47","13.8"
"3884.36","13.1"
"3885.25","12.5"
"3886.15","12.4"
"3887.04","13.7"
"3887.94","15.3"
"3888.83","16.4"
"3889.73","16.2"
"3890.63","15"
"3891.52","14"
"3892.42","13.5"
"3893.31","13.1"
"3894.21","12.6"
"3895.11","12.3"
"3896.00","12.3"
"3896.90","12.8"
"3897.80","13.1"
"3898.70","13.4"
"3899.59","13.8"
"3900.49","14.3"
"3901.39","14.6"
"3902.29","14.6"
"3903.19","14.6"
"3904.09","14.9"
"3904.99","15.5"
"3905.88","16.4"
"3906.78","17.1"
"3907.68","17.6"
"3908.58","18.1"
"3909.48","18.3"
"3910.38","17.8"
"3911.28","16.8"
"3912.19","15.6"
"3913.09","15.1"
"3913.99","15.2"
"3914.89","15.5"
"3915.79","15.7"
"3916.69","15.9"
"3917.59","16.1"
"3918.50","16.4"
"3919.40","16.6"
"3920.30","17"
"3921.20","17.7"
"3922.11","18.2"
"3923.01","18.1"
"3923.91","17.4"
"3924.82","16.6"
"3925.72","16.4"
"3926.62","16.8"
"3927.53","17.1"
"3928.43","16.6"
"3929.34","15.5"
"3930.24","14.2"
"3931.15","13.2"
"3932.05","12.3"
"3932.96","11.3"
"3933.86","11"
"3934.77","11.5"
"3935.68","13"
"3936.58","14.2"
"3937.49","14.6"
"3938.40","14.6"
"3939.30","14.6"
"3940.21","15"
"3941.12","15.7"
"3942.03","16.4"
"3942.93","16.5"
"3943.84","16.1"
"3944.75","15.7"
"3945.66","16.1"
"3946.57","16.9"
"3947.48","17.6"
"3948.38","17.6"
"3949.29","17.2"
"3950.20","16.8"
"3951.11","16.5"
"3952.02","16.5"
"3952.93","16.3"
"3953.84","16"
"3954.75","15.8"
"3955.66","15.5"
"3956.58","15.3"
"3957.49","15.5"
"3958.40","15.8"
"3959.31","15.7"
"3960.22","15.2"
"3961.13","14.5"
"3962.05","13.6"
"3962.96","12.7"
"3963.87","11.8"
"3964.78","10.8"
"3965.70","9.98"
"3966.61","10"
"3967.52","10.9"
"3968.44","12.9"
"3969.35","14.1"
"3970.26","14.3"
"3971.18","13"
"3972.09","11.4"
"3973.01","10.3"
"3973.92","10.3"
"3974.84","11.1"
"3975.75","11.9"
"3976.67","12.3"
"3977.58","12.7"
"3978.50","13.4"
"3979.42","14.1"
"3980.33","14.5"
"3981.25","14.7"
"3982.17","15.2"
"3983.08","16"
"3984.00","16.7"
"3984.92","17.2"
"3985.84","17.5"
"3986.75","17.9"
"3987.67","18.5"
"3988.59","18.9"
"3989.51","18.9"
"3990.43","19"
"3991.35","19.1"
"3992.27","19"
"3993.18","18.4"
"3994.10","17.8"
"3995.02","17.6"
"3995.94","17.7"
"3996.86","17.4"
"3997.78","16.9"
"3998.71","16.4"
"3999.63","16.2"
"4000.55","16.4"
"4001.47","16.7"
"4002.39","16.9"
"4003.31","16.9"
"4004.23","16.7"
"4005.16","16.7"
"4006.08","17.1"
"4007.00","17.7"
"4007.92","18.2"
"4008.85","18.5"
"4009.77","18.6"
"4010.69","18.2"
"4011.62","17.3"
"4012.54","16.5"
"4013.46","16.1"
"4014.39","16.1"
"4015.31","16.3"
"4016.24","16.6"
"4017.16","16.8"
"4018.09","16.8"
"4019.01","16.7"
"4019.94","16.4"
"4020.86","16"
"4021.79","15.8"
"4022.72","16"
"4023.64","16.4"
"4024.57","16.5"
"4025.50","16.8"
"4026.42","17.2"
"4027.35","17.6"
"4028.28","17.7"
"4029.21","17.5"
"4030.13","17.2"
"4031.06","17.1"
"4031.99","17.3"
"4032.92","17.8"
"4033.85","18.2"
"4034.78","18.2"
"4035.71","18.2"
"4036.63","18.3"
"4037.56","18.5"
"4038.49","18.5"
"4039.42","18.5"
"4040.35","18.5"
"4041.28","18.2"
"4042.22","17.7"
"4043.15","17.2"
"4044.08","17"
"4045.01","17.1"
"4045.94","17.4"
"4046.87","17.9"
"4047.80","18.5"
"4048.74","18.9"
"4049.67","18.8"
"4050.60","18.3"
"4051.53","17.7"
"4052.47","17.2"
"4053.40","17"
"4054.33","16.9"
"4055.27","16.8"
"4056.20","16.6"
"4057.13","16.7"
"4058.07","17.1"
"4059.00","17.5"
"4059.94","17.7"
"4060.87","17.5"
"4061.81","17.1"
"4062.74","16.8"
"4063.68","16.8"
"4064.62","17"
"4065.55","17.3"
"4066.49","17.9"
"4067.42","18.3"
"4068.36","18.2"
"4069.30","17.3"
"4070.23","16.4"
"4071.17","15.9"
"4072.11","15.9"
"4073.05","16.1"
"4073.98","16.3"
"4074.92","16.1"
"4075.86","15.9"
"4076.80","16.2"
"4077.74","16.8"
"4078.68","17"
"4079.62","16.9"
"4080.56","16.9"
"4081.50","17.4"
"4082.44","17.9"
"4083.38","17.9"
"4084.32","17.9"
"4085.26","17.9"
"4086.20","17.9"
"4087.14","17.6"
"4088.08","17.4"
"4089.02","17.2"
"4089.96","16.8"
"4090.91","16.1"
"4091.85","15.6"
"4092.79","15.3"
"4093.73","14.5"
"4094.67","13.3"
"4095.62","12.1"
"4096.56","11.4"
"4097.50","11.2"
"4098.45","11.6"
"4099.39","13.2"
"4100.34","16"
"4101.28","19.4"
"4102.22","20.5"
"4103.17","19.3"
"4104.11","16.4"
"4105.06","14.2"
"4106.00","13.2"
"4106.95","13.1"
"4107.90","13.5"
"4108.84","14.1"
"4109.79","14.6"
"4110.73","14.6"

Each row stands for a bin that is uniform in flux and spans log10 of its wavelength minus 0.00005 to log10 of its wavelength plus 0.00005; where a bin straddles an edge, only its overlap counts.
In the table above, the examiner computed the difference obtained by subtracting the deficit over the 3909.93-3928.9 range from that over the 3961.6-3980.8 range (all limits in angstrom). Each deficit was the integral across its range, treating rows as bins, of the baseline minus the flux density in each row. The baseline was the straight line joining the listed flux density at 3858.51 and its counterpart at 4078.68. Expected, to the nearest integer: 87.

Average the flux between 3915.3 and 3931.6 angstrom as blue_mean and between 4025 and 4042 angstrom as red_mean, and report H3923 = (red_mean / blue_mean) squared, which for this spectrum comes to 1.18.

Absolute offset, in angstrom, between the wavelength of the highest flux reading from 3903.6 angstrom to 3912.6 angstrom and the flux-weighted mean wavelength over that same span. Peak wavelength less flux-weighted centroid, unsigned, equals 1.3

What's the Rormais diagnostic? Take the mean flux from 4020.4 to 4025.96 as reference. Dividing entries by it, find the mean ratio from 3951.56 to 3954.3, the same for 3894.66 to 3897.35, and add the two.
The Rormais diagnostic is 1.77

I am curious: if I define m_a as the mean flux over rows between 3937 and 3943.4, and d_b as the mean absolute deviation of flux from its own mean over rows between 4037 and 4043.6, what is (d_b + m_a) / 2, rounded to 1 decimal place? 7.9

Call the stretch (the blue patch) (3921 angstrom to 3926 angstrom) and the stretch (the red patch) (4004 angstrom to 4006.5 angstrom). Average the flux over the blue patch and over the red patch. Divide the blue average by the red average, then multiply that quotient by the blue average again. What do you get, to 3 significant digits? 18.0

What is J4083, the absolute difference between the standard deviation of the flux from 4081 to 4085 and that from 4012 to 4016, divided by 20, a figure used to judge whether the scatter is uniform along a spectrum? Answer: 0.003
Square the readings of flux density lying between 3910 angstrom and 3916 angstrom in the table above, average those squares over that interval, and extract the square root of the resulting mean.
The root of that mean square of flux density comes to 16.0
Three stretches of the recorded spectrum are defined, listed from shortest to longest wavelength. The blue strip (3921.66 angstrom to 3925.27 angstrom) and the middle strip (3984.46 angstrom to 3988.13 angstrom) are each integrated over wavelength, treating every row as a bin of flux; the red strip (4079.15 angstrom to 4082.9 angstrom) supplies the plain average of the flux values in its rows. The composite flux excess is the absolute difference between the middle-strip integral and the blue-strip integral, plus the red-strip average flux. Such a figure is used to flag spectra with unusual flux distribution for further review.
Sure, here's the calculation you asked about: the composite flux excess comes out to 19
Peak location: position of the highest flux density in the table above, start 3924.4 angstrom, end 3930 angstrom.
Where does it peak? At 3927.53 angstrom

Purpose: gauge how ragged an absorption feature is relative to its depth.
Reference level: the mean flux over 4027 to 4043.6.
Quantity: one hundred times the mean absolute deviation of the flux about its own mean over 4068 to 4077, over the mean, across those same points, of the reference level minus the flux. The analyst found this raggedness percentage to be 36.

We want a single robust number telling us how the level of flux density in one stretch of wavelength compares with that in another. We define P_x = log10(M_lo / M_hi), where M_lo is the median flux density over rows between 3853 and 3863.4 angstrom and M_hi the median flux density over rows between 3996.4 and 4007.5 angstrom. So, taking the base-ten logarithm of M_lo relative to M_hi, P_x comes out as -0.014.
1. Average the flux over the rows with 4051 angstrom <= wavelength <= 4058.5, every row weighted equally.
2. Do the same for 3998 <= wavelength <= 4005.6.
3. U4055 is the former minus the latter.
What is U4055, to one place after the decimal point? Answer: 0.4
